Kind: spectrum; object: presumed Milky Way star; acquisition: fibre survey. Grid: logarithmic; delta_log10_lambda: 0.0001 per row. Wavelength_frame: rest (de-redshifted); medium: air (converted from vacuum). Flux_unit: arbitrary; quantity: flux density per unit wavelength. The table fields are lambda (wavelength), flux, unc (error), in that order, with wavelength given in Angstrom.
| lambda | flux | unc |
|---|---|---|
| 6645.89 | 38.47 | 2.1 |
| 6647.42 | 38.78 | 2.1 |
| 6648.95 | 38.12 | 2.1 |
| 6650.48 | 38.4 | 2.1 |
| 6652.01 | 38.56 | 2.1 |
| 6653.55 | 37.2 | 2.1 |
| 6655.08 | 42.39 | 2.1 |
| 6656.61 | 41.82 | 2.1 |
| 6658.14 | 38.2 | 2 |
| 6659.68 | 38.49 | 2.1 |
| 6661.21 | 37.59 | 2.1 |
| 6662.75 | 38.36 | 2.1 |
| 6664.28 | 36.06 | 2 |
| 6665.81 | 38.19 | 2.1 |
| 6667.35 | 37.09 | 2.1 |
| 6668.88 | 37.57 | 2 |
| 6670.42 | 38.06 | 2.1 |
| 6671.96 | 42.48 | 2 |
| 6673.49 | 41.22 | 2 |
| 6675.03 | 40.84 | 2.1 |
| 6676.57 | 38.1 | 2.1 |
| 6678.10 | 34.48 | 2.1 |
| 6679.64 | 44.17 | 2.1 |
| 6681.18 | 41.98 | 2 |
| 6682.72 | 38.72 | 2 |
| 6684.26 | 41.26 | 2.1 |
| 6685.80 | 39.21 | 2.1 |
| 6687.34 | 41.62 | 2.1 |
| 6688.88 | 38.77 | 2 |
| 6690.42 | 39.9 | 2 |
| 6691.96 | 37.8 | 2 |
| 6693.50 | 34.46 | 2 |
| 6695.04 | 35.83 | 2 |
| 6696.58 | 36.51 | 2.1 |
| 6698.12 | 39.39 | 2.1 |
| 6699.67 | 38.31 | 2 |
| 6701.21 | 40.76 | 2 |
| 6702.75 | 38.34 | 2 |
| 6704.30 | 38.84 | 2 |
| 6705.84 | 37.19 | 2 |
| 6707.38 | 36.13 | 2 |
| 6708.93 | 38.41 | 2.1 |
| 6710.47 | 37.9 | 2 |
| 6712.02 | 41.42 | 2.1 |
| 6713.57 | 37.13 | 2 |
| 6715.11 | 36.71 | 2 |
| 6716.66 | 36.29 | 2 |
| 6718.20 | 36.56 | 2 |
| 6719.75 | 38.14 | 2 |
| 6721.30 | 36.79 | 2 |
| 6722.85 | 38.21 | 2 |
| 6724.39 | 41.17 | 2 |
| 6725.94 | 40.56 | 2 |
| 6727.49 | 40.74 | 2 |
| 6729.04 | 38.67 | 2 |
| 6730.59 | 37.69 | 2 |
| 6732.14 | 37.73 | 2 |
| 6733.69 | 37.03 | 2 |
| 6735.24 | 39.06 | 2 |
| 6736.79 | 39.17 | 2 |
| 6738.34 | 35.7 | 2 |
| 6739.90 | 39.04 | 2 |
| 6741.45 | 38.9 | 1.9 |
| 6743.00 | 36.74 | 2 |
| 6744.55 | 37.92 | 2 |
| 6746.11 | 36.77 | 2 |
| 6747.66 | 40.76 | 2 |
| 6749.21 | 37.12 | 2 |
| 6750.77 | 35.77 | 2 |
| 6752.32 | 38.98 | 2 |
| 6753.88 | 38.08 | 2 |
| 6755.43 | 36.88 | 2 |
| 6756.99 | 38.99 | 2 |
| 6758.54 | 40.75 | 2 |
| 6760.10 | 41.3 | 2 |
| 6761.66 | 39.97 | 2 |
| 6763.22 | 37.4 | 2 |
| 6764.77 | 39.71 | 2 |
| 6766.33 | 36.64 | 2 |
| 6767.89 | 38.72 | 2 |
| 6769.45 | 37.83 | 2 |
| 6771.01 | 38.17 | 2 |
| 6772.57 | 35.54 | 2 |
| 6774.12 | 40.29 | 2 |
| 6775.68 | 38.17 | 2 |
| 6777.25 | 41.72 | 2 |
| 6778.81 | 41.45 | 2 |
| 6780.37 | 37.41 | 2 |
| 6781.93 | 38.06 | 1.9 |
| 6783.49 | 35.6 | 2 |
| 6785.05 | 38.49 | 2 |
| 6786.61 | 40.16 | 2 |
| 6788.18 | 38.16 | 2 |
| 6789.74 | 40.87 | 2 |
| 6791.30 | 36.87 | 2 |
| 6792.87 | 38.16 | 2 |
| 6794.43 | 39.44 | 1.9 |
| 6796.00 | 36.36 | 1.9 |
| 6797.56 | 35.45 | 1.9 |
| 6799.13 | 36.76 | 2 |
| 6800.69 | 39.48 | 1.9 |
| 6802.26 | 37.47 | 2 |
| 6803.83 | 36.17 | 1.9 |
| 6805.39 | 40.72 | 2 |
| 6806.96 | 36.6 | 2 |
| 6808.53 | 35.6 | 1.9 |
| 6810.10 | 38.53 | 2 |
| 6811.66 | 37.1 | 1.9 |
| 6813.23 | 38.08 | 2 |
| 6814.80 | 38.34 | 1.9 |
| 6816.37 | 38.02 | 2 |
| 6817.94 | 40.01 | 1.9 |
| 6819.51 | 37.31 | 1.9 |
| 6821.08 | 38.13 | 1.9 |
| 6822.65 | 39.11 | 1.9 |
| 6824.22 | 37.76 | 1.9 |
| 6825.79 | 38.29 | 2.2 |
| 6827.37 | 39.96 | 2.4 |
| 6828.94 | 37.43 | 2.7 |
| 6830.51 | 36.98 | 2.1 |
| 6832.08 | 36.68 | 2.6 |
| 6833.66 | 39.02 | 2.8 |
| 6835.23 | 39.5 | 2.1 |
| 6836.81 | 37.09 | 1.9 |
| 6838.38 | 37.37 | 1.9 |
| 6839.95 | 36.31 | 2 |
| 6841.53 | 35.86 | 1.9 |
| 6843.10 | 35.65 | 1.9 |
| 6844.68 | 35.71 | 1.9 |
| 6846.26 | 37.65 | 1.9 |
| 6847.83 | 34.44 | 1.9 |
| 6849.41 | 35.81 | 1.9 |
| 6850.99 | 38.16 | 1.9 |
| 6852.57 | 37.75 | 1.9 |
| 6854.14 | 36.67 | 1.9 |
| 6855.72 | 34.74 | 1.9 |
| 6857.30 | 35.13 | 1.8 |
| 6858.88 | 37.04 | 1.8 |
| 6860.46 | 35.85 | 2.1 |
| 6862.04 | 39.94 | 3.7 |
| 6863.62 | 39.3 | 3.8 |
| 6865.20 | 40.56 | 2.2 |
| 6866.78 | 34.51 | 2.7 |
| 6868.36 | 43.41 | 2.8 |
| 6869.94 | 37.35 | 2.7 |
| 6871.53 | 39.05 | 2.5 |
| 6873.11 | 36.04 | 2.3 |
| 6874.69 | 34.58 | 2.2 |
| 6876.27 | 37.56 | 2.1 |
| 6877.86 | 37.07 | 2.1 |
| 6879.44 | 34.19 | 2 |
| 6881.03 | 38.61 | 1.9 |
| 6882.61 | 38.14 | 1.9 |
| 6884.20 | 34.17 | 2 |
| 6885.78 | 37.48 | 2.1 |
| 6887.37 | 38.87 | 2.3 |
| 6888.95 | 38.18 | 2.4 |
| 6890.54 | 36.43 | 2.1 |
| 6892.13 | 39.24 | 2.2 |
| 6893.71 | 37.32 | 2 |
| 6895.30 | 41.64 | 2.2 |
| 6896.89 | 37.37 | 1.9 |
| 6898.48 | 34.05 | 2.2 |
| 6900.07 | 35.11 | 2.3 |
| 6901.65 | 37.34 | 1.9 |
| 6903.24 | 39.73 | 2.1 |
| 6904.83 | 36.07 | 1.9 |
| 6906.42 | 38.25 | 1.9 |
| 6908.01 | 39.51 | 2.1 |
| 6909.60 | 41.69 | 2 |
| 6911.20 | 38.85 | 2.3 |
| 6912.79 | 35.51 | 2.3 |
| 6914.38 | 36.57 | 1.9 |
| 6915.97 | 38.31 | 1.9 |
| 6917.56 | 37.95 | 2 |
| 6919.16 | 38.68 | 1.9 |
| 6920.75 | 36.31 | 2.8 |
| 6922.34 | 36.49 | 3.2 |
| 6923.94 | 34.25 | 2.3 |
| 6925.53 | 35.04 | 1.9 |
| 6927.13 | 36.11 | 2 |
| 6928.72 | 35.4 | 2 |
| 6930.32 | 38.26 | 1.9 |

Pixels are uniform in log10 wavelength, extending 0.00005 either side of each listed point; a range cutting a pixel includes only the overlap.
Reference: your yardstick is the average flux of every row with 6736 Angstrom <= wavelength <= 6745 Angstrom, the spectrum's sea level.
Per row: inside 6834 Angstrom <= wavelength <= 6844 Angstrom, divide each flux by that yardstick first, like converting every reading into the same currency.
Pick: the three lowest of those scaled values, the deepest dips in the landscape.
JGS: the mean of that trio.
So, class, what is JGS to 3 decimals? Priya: 0.948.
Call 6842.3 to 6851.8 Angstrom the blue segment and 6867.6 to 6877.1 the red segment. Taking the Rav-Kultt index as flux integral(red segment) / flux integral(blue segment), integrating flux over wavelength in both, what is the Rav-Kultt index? 1.05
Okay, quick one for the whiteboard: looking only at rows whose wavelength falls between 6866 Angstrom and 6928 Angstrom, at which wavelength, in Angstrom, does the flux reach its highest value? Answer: 6868.36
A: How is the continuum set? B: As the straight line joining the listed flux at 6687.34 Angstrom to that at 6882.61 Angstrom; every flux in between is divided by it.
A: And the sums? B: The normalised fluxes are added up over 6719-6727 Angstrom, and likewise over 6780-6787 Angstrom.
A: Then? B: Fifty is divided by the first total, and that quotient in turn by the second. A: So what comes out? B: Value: 2.21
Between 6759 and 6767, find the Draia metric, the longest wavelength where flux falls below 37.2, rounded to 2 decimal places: 6766.33 Angstrom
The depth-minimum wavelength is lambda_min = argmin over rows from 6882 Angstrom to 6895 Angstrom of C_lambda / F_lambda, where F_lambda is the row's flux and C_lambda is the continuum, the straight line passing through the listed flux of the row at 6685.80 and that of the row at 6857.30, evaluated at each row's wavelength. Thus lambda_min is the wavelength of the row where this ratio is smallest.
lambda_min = 6892.13 Angstrom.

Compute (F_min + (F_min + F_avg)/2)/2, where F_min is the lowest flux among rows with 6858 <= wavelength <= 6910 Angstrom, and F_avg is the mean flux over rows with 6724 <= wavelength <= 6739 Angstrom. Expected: 35.2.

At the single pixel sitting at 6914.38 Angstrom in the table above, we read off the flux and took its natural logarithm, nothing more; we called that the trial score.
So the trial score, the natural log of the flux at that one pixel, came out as 3.60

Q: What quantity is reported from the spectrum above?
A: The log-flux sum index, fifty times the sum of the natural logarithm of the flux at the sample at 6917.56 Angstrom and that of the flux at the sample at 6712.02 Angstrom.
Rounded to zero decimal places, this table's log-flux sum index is 368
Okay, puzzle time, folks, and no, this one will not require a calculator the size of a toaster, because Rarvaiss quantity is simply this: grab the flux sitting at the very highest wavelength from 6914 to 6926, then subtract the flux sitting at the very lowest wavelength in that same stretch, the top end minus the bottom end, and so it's -1.5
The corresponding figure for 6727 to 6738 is -1.6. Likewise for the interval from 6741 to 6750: -1.8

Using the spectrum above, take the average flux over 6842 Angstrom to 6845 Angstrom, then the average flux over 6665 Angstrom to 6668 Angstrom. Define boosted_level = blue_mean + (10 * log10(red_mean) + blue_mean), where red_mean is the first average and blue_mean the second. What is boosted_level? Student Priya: 90.8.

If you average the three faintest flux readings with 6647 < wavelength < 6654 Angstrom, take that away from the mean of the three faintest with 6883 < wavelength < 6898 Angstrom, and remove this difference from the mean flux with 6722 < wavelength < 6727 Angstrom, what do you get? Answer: 41.9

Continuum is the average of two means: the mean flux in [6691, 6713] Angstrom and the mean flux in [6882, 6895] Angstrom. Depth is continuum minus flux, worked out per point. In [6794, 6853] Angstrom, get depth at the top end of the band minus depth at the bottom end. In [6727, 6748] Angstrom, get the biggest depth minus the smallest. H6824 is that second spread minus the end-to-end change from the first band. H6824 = 3.4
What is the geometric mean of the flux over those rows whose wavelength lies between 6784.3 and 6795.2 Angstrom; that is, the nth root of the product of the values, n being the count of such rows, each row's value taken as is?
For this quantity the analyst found 38.9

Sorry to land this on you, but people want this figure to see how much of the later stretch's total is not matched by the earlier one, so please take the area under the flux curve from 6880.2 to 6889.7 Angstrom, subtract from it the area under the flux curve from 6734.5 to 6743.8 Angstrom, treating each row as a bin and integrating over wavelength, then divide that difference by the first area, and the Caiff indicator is 0.007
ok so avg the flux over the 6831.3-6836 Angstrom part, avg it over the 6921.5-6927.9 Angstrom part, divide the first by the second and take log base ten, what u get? 0.034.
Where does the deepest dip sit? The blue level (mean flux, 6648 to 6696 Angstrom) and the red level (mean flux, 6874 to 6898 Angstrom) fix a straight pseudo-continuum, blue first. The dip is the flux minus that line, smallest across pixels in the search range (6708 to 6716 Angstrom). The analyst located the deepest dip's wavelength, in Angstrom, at 6715.11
